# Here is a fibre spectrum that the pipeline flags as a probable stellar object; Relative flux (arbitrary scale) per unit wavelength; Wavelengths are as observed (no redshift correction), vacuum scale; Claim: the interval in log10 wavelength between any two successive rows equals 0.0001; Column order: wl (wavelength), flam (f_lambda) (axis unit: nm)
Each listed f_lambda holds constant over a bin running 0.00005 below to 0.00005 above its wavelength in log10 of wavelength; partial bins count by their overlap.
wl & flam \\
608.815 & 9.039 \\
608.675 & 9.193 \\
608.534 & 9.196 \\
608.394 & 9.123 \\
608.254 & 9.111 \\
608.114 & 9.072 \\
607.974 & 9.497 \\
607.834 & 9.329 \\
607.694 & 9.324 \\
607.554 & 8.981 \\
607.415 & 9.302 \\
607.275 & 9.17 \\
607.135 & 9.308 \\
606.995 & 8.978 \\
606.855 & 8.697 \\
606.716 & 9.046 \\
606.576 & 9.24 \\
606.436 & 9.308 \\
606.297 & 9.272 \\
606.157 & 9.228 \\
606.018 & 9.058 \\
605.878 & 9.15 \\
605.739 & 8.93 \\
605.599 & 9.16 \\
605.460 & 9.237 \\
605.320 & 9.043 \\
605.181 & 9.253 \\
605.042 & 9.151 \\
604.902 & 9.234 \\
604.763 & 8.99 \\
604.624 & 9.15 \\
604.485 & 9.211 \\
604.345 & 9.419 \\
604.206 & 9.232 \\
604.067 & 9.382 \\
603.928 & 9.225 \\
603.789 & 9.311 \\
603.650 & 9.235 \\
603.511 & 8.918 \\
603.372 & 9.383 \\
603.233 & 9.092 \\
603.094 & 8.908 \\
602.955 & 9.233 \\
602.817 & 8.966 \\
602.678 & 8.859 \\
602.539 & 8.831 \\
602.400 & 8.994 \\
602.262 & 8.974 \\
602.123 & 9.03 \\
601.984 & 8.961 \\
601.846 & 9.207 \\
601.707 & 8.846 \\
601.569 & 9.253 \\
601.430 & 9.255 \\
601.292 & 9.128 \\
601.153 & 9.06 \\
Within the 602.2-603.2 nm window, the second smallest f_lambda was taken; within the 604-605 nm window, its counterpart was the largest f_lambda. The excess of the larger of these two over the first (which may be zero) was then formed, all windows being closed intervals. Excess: 0.56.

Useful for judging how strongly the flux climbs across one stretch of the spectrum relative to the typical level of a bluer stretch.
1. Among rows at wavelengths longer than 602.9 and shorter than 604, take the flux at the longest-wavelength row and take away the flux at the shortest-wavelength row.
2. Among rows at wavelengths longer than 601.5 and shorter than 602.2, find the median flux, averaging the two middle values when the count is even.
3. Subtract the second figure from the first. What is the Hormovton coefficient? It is -9.04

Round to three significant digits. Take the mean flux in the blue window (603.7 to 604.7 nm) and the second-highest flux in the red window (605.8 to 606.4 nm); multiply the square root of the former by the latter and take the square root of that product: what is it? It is 5.30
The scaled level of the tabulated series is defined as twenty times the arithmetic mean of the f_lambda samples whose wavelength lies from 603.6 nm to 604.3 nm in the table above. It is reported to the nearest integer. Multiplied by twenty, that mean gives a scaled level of 186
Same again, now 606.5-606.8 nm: 183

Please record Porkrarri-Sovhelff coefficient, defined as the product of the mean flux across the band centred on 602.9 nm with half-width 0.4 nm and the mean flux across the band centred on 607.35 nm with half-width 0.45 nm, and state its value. 82.4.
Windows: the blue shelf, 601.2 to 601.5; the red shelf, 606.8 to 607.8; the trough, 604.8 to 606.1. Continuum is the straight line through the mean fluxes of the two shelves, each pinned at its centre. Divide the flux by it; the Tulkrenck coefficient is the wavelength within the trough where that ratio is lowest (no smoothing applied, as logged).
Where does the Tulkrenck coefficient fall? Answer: 605.739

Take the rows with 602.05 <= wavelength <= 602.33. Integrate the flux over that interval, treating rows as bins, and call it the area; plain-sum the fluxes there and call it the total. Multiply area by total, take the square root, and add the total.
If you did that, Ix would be 24.7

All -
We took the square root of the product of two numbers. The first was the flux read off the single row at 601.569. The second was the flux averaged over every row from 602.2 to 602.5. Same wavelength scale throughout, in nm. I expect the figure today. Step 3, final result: 9.12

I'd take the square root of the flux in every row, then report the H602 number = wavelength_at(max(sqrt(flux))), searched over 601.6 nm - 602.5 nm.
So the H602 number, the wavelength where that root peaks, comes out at 601.846 nm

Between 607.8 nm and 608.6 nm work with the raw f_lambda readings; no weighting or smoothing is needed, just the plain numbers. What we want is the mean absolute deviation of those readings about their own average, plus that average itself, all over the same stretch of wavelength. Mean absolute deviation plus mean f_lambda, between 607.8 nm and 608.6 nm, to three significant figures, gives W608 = 9.35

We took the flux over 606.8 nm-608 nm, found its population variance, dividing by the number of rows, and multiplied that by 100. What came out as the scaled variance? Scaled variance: 5.4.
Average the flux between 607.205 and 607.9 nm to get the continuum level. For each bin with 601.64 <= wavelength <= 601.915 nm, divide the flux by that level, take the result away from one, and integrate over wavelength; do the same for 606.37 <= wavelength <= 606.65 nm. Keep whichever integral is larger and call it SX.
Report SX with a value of 0.0059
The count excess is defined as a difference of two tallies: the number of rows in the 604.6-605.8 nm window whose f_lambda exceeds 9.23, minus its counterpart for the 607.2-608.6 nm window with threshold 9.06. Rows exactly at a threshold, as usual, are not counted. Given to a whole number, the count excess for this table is -6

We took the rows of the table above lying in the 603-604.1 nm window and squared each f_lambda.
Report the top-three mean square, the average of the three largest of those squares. 87.6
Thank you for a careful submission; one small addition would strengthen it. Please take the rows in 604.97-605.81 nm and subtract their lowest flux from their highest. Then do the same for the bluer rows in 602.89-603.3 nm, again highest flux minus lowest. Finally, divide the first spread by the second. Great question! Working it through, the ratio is 1.0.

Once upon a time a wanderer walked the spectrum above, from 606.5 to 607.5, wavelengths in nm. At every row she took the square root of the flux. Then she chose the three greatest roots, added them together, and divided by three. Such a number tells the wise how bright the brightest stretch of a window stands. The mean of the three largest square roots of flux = 3.05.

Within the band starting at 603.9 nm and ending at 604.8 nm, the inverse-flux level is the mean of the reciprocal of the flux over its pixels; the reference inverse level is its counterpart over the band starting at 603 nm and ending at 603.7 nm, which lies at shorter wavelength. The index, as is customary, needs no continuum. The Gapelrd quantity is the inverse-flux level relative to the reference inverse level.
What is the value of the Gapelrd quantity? 0.99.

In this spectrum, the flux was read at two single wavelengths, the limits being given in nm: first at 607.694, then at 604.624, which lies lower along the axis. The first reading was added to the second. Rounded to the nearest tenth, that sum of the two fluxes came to 18.5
